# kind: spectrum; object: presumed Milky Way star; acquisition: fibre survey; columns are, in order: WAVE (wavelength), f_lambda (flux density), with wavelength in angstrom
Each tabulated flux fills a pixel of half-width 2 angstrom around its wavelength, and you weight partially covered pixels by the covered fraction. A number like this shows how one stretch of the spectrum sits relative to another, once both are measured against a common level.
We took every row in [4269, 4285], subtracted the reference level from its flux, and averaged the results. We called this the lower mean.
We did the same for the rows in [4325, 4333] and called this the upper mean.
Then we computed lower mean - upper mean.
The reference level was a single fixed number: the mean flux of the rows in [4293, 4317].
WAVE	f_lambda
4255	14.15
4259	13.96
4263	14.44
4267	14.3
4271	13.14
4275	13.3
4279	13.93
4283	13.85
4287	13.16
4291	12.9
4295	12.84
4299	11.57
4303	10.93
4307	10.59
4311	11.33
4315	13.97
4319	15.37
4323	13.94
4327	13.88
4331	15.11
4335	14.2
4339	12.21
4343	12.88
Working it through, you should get -0.9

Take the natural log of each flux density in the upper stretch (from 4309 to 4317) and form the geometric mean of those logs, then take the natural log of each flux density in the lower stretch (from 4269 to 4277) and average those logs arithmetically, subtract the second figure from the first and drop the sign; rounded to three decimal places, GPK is 0.052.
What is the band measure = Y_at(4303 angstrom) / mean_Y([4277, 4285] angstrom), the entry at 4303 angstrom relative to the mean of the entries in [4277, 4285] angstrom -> 0.79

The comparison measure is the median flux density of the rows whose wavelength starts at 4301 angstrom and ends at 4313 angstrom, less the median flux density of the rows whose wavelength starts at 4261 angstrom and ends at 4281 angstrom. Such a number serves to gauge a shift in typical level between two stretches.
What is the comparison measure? -3.0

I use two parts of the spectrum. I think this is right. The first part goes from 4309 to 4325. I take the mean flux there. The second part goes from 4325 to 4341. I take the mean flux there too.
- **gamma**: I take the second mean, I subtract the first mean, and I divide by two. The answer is 0.10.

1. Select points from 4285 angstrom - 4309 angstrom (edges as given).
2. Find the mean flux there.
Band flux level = 12.0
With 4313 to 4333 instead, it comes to 14.5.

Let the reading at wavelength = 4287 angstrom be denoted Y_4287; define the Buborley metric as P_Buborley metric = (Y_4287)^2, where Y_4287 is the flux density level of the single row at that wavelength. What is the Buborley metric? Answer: 173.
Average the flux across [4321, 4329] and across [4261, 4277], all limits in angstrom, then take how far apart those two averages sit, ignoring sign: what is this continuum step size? 0.1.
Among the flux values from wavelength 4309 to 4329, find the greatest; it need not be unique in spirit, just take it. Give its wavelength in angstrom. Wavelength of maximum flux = 4319 angstrom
